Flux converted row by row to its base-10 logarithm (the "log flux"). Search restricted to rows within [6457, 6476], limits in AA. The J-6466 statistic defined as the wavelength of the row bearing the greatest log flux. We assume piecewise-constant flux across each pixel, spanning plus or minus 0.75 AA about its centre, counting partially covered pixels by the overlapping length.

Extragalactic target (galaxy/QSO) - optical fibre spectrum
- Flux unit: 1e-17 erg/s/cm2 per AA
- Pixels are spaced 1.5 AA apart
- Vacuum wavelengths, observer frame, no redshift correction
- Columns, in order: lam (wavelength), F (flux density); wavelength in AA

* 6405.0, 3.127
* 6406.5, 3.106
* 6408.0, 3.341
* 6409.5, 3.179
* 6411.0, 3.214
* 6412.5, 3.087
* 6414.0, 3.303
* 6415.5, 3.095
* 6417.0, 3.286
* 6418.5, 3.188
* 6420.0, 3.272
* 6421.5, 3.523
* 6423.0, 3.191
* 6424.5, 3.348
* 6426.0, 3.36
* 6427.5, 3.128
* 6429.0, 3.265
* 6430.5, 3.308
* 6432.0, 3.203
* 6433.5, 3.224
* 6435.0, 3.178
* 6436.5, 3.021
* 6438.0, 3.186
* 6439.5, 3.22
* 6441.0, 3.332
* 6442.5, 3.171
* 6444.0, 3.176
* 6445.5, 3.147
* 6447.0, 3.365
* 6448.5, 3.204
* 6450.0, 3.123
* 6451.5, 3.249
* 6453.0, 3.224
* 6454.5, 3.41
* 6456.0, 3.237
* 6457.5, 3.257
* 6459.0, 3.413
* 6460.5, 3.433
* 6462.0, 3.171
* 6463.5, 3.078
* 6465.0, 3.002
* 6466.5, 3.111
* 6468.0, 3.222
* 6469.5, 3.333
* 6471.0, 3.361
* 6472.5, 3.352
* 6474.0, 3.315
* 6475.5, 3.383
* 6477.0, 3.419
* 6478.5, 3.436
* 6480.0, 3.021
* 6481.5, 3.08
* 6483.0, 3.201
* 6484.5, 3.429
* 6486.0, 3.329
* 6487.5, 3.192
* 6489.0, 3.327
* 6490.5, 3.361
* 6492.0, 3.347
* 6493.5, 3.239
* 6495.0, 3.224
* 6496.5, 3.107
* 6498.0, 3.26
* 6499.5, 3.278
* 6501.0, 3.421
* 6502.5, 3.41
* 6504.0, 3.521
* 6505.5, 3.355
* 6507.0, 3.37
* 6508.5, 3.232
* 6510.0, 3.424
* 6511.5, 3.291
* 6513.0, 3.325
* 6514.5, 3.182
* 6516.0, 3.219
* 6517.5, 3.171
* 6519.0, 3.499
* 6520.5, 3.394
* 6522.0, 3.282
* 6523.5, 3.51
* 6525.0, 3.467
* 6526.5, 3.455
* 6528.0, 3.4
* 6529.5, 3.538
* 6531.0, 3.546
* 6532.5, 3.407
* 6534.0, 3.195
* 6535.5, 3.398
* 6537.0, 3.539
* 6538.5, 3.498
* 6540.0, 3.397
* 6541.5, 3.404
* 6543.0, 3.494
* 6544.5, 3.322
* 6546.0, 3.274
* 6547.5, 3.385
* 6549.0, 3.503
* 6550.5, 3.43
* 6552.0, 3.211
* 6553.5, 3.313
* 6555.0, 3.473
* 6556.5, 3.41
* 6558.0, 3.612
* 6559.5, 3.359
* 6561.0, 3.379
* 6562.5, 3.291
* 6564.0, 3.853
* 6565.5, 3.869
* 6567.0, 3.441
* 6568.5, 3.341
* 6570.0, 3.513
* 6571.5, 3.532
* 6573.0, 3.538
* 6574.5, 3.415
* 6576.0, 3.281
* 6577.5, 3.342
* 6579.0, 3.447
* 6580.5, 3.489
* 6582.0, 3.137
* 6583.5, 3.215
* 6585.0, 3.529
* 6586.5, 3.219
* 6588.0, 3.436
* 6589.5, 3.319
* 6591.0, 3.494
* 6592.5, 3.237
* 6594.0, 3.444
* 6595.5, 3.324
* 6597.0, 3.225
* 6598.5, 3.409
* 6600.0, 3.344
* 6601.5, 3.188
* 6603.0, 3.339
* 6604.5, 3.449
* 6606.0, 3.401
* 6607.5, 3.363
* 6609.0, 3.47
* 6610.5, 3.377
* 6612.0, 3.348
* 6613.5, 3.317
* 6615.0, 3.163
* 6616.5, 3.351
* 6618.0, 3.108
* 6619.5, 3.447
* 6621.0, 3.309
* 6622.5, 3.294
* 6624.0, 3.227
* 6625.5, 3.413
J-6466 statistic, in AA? 6460.5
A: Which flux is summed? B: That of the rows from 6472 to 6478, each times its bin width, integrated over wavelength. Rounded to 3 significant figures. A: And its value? 20.2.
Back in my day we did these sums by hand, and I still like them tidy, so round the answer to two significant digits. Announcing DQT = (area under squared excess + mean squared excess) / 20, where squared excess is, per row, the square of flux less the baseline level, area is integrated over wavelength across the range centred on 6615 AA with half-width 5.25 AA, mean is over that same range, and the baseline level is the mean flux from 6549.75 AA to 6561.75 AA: 0.013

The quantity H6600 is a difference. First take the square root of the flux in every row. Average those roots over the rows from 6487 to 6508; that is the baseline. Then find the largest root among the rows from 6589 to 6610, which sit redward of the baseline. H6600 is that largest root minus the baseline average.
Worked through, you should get 0.049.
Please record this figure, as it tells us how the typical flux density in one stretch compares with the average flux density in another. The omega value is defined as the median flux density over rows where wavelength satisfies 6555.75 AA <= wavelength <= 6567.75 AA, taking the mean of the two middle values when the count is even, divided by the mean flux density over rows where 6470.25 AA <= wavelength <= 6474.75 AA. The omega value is 1.02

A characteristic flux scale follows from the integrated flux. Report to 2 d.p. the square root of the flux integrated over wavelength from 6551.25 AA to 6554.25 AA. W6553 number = 3.13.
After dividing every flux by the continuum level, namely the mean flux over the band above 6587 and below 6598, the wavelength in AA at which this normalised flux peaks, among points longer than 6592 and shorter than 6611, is 6609.0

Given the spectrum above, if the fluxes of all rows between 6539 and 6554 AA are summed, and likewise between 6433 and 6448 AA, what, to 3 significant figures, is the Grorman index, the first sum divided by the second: 1.05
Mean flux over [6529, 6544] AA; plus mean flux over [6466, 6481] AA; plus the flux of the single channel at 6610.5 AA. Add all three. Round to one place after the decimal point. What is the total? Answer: 10.1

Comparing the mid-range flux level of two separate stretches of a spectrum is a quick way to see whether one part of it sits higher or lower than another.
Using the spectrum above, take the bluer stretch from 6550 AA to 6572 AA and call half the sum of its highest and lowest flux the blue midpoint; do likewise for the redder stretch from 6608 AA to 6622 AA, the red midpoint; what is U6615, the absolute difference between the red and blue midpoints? 0.25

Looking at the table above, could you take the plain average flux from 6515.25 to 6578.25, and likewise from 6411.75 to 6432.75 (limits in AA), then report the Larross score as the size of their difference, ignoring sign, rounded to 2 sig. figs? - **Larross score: 0.17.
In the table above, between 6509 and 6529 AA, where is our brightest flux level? 6523.5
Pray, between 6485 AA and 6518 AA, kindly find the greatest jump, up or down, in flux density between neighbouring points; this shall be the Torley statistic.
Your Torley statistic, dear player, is 0.19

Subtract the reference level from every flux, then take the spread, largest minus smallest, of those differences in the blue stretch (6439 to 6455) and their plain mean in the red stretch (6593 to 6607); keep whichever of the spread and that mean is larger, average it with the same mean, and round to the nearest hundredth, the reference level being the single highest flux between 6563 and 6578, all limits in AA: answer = -0.12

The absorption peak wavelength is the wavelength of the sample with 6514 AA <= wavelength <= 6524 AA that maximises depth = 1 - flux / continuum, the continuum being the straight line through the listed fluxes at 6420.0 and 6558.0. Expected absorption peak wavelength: 6517.5 AA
